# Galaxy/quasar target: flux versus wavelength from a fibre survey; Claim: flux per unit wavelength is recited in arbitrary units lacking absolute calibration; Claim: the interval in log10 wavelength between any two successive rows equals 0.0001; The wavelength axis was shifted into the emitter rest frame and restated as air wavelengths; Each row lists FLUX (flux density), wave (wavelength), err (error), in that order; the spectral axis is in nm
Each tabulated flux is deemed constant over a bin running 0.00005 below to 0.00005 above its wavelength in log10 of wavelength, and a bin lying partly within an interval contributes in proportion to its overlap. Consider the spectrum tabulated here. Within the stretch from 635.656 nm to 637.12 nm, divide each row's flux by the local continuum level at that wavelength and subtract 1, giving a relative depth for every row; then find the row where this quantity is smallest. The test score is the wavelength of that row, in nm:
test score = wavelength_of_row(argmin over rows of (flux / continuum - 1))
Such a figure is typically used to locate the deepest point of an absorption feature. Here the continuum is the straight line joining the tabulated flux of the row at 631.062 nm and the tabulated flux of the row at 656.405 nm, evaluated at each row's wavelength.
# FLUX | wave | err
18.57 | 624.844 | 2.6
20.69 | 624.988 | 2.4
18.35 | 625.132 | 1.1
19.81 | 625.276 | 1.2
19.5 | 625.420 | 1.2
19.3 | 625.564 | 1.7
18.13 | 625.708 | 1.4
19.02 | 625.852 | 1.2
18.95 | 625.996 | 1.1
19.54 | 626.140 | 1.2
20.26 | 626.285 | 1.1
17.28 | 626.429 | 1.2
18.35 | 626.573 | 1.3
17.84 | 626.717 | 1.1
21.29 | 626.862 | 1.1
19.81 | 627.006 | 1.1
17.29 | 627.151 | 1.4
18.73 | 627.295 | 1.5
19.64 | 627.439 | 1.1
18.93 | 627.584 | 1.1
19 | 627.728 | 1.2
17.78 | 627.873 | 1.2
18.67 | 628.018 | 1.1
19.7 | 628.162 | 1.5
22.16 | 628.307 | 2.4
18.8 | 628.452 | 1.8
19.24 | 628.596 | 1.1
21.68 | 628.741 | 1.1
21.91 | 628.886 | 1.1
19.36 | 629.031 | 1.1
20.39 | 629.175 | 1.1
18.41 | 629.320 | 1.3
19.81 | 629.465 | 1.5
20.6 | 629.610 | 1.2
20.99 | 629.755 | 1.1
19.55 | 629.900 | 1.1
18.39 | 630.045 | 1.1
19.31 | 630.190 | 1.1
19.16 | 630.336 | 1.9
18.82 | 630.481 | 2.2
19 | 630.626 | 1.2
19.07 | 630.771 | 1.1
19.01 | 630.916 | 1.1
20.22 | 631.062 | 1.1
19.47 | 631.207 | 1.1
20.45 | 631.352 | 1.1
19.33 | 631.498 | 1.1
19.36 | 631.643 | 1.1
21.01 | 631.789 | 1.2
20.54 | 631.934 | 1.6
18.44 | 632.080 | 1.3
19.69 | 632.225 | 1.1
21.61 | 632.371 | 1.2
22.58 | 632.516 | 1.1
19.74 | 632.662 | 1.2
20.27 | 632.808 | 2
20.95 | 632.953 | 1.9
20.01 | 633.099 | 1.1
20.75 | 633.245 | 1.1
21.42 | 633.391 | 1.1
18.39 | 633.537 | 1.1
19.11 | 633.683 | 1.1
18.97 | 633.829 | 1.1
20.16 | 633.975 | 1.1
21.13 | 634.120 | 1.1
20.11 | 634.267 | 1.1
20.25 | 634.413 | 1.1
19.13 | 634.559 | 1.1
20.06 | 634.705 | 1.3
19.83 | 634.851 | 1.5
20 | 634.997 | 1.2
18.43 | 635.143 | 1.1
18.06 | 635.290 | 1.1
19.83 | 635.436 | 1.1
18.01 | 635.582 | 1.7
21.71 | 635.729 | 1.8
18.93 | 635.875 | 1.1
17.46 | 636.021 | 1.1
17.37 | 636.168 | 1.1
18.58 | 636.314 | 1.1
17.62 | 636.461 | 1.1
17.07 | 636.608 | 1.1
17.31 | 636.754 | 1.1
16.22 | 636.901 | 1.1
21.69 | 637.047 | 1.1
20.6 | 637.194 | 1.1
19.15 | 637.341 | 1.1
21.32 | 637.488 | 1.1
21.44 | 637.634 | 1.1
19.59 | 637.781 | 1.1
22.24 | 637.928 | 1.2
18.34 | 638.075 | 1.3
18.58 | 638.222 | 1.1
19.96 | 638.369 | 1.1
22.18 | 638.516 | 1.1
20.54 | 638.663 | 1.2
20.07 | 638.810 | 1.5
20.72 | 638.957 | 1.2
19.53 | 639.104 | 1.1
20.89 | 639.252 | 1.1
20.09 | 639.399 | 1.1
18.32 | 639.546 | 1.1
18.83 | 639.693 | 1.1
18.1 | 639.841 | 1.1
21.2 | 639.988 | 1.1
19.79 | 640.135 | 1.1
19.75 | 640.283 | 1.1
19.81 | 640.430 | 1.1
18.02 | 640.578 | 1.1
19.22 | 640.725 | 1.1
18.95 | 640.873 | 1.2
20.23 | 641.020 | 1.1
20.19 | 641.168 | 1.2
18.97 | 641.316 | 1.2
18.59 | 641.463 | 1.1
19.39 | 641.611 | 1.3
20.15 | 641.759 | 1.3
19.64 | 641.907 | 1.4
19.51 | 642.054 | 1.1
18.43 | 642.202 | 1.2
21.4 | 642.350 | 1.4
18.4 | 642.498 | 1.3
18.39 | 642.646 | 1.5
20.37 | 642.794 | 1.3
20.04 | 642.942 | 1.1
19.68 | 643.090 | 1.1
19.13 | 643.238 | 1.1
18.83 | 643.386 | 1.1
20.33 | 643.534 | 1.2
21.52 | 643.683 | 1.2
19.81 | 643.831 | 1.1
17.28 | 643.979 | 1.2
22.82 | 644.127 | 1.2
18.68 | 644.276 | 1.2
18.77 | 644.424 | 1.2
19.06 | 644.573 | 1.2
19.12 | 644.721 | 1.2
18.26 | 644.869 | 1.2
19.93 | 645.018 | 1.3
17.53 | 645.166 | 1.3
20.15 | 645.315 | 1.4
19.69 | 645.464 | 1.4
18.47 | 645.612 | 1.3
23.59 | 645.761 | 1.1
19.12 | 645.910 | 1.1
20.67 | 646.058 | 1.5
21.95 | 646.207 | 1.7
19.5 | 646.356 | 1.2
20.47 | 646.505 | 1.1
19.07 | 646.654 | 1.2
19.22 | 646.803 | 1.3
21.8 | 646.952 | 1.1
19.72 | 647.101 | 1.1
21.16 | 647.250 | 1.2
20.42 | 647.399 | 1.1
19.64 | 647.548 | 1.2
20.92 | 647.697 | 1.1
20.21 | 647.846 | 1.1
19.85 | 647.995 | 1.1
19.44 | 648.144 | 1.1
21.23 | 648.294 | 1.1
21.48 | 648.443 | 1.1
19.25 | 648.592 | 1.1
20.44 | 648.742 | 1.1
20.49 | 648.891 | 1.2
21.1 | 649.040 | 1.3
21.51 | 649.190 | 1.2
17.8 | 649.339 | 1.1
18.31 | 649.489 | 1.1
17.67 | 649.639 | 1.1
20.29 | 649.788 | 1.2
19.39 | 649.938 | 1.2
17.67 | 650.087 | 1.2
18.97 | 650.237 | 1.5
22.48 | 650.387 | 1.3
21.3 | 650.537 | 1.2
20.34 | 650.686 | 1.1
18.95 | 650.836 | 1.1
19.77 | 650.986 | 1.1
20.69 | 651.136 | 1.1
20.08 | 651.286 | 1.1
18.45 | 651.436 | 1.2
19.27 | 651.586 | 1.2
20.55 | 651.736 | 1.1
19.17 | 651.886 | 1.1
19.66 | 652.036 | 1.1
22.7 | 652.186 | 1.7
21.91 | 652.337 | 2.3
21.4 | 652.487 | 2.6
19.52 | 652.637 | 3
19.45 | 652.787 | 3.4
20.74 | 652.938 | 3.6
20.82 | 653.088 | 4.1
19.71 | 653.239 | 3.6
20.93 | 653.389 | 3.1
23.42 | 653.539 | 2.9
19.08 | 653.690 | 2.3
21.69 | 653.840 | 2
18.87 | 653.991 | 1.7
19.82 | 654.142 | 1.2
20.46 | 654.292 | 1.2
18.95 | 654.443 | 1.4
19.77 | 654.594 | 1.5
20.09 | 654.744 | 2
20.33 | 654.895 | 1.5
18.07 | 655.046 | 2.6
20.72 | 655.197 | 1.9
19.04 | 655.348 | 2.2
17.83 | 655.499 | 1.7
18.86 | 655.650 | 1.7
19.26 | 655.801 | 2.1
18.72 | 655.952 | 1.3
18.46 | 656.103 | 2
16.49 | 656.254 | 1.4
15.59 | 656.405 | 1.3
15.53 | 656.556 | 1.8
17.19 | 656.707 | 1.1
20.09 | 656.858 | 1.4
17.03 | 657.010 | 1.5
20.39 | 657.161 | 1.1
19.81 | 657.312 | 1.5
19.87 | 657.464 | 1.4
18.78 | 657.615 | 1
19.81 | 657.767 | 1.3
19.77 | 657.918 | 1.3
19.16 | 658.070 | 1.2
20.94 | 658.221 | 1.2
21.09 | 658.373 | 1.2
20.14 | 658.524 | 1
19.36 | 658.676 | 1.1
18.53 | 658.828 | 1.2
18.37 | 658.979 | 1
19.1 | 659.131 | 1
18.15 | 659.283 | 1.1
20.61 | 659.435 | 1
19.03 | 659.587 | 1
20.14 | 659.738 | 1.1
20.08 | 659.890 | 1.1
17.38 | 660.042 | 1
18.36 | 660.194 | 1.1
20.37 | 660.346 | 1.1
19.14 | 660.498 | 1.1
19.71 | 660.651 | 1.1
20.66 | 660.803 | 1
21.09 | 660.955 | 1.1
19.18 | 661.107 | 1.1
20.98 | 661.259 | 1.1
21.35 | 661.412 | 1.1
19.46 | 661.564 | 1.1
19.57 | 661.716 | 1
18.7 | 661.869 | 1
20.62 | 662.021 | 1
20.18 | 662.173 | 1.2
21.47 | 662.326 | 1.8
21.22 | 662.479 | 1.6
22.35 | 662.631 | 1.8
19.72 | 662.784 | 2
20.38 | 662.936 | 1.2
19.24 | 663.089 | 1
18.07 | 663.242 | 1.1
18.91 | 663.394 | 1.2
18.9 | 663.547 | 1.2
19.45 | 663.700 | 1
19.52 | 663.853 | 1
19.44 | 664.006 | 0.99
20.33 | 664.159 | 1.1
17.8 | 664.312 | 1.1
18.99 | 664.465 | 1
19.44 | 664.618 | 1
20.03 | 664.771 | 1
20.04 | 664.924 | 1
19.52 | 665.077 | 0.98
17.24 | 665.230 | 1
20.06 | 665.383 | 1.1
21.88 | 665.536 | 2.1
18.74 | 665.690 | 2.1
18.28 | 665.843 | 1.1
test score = 636.901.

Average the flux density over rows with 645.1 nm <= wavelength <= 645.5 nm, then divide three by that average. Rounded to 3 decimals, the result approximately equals 0.157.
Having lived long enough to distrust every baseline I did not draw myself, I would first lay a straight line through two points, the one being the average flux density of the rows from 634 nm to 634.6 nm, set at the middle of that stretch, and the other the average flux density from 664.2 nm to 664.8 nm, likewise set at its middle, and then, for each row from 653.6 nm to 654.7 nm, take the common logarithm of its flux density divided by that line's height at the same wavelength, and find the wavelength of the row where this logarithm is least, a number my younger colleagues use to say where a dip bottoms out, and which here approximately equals 653.991 nm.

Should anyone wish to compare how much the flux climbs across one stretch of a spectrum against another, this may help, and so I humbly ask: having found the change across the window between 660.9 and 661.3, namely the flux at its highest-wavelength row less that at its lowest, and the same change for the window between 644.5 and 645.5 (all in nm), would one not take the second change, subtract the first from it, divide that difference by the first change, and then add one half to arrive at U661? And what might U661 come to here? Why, -6.2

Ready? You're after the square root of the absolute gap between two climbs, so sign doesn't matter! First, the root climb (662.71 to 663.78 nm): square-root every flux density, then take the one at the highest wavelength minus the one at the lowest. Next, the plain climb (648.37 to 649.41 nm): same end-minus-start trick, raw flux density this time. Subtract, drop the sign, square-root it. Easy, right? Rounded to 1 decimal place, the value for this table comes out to 1.9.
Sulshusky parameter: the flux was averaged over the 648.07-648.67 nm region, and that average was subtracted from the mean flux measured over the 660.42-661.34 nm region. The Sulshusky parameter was -0.2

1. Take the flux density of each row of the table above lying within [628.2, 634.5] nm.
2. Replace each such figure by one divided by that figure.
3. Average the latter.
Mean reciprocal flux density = 0.0502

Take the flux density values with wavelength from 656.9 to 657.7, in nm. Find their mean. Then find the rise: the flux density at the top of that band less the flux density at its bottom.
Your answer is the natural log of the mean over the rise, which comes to 2.4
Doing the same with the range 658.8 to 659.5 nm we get 2.2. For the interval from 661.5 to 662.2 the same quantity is 3.3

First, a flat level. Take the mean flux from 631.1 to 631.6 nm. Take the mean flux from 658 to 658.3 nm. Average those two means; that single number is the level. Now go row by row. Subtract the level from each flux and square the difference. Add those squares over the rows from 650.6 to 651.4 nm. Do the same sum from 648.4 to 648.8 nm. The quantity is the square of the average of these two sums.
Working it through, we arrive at 6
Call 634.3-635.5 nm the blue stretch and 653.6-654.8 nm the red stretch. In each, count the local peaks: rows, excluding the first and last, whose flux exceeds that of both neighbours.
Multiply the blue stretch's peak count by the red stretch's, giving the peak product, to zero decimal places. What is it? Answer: 4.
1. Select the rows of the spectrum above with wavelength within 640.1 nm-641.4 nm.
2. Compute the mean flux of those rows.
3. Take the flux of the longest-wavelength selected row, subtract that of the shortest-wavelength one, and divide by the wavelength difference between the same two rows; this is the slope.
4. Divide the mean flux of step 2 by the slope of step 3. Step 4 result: -28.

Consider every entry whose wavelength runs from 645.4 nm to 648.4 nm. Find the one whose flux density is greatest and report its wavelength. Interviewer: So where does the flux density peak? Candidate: 645.761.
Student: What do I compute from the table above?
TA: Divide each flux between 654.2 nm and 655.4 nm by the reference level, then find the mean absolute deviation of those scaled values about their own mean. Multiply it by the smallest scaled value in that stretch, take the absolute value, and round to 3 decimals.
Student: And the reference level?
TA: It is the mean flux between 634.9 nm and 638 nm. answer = 0.037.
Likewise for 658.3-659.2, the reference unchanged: 0.039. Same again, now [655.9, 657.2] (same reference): 0.064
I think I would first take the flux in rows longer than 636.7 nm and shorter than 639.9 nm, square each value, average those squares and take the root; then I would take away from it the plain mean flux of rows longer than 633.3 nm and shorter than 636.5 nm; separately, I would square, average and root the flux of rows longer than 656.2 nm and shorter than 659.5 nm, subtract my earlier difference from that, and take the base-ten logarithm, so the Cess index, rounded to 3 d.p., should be 1.265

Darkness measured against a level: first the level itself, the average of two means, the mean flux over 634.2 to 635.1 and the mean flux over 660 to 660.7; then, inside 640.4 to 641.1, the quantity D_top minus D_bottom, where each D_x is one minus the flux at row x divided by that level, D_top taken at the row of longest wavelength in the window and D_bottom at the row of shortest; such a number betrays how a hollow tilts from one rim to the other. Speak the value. -0.02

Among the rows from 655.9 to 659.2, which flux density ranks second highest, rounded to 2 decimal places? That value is 20.94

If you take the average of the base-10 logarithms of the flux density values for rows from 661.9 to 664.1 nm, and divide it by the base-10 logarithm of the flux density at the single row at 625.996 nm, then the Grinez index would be 1.017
